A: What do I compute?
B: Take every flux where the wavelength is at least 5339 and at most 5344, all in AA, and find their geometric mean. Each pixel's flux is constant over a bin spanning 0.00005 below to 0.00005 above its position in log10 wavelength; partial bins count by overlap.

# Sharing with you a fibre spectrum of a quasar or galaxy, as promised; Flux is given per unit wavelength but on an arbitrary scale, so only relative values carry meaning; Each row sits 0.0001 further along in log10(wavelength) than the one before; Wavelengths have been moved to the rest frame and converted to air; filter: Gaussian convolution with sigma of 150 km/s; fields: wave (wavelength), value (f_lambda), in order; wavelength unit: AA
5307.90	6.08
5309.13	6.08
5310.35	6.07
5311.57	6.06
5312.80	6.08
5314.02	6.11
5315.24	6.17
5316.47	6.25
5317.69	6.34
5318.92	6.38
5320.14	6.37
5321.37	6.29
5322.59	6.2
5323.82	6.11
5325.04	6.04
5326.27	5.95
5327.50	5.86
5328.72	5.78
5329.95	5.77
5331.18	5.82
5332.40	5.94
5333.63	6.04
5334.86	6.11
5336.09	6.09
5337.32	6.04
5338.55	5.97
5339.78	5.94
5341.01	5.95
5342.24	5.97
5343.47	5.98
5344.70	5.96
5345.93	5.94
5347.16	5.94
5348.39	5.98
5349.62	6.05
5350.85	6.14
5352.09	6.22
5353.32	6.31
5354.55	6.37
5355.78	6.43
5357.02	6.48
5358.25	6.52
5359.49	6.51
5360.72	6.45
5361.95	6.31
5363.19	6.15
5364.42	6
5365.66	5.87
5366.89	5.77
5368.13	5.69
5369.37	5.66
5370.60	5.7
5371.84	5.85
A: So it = 5.96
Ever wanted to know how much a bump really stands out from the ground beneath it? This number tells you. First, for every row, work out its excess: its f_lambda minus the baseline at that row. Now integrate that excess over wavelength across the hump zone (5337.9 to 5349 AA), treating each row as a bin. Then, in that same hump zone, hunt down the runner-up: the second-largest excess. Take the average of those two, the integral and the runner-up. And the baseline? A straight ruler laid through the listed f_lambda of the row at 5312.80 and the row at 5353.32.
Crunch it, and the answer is -1.8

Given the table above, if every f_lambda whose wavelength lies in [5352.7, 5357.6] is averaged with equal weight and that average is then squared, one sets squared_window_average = 41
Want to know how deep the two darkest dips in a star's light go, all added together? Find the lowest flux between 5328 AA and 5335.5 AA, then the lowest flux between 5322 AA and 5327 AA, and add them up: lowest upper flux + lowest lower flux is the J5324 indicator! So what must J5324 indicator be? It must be 11.7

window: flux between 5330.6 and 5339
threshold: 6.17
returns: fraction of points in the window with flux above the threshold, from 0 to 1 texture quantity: 0.0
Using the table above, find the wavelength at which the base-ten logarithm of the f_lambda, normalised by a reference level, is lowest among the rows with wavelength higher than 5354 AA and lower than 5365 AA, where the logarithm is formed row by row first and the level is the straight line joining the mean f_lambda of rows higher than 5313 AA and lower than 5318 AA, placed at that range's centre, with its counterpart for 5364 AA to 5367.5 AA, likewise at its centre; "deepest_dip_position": 5364.42 AA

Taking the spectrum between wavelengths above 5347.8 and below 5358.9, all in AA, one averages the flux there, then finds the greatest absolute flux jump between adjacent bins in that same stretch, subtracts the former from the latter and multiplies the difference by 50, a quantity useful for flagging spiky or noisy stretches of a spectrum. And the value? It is -309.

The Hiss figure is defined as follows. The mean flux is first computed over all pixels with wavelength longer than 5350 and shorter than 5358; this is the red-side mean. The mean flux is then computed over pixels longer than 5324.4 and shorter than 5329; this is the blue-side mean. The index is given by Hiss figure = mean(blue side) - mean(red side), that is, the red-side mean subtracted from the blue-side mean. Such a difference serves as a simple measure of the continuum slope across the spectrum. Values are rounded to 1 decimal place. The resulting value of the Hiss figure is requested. -0.4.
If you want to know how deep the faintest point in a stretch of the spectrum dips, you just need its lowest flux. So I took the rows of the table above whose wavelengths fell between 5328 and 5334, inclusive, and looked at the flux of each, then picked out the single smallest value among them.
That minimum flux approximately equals 5.77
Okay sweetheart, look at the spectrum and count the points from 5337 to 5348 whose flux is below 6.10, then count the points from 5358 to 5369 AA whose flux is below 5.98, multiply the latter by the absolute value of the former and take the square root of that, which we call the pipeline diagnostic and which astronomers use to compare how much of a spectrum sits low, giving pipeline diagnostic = 5.2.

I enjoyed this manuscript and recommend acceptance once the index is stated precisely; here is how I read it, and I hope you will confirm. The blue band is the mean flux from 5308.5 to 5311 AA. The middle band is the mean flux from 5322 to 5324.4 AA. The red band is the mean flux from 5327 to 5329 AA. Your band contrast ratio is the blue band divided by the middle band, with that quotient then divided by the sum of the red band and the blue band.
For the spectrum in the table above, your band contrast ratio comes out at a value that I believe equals 0.083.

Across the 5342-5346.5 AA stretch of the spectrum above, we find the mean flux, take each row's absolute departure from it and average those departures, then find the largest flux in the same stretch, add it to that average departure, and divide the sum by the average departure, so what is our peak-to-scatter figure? 479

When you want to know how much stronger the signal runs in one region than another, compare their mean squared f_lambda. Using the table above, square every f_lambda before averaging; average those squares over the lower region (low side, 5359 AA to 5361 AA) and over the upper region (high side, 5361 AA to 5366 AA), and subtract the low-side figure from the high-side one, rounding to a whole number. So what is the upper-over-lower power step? -5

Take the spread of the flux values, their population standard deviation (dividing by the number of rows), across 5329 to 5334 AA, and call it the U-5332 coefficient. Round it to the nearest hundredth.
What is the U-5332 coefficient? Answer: 0.11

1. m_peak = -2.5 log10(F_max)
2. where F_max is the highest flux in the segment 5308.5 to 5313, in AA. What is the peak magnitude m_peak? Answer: -1.96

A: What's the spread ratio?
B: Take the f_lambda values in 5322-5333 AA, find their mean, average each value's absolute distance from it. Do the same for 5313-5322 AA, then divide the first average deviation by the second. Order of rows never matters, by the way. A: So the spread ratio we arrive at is 1.4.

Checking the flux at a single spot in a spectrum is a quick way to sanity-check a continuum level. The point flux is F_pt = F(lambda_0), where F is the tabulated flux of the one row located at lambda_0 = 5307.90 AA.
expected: 6.08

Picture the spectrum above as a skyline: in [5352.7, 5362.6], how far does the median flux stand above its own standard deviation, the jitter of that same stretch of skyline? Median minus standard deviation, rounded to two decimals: 6.36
